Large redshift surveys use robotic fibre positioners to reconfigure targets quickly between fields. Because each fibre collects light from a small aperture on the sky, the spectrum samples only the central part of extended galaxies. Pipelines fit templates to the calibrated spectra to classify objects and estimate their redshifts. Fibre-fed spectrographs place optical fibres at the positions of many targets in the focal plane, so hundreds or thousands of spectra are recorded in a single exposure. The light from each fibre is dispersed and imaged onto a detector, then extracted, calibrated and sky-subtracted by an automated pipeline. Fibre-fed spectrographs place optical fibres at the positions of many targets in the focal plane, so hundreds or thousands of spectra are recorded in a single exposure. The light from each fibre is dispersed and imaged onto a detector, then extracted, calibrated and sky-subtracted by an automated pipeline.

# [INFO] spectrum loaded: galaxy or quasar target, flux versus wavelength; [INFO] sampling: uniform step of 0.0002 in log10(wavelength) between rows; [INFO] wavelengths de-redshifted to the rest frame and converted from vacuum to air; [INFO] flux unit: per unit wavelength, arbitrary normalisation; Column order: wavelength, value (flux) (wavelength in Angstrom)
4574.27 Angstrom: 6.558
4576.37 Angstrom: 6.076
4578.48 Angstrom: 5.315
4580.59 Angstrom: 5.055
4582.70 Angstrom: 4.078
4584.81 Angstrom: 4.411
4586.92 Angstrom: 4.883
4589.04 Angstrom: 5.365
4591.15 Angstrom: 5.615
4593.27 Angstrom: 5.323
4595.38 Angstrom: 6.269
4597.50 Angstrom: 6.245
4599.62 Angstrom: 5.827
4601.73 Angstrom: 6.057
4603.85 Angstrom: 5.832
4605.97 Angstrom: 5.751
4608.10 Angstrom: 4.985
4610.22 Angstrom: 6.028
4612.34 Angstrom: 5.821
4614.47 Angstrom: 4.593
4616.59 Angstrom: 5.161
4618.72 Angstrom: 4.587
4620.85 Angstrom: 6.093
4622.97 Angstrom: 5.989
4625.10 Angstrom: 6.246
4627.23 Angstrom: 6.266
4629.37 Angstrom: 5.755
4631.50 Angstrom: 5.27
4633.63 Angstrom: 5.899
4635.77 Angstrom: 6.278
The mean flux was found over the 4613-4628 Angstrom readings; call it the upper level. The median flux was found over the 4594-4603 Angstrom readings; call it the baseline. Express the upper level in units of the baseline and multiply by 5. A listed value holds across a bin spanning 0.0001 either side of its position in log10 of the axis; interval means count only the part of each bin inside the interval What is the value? 4.52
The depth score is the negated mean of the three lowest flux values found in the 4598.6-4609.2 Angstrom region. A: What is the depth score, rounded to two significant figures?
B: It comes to -5.5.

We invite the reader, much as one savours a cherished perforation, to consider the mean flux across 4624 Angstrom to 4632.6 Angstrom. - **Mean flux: 5.88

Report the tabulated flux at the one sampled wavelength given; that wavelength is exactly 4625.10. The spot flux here 6.246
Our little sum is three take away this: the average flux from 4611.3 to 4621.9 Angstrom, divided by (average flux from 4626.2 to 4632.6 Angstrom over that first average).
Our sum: -1.78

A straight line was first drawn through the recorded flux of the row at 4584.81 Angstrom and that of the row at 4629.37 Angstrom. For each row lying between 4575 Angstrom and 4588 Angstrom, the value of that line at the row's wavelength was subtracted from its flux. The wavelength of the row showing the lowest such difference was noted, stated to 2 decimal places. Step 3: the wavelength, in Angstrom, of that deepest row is 4582.70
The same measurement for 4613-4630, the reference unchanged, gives 4618.72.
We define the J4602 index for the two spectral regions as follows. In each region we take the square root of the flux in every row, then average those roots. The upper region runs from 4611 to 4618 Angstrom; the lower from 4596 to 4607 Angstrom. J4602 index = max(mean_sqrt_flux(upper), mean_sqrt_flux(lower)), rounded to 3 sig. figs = 2.44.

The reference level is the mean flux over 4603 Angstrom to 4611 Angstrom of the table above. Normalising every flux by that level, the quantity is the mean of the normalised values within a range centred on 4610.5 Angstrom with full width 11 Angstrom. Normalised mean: 0.96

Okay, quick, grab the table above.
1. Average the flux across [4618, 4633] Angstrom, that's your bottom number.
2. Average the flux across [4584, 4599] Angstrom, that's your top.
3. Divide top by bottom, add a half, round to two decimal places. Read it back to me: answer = 1.45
